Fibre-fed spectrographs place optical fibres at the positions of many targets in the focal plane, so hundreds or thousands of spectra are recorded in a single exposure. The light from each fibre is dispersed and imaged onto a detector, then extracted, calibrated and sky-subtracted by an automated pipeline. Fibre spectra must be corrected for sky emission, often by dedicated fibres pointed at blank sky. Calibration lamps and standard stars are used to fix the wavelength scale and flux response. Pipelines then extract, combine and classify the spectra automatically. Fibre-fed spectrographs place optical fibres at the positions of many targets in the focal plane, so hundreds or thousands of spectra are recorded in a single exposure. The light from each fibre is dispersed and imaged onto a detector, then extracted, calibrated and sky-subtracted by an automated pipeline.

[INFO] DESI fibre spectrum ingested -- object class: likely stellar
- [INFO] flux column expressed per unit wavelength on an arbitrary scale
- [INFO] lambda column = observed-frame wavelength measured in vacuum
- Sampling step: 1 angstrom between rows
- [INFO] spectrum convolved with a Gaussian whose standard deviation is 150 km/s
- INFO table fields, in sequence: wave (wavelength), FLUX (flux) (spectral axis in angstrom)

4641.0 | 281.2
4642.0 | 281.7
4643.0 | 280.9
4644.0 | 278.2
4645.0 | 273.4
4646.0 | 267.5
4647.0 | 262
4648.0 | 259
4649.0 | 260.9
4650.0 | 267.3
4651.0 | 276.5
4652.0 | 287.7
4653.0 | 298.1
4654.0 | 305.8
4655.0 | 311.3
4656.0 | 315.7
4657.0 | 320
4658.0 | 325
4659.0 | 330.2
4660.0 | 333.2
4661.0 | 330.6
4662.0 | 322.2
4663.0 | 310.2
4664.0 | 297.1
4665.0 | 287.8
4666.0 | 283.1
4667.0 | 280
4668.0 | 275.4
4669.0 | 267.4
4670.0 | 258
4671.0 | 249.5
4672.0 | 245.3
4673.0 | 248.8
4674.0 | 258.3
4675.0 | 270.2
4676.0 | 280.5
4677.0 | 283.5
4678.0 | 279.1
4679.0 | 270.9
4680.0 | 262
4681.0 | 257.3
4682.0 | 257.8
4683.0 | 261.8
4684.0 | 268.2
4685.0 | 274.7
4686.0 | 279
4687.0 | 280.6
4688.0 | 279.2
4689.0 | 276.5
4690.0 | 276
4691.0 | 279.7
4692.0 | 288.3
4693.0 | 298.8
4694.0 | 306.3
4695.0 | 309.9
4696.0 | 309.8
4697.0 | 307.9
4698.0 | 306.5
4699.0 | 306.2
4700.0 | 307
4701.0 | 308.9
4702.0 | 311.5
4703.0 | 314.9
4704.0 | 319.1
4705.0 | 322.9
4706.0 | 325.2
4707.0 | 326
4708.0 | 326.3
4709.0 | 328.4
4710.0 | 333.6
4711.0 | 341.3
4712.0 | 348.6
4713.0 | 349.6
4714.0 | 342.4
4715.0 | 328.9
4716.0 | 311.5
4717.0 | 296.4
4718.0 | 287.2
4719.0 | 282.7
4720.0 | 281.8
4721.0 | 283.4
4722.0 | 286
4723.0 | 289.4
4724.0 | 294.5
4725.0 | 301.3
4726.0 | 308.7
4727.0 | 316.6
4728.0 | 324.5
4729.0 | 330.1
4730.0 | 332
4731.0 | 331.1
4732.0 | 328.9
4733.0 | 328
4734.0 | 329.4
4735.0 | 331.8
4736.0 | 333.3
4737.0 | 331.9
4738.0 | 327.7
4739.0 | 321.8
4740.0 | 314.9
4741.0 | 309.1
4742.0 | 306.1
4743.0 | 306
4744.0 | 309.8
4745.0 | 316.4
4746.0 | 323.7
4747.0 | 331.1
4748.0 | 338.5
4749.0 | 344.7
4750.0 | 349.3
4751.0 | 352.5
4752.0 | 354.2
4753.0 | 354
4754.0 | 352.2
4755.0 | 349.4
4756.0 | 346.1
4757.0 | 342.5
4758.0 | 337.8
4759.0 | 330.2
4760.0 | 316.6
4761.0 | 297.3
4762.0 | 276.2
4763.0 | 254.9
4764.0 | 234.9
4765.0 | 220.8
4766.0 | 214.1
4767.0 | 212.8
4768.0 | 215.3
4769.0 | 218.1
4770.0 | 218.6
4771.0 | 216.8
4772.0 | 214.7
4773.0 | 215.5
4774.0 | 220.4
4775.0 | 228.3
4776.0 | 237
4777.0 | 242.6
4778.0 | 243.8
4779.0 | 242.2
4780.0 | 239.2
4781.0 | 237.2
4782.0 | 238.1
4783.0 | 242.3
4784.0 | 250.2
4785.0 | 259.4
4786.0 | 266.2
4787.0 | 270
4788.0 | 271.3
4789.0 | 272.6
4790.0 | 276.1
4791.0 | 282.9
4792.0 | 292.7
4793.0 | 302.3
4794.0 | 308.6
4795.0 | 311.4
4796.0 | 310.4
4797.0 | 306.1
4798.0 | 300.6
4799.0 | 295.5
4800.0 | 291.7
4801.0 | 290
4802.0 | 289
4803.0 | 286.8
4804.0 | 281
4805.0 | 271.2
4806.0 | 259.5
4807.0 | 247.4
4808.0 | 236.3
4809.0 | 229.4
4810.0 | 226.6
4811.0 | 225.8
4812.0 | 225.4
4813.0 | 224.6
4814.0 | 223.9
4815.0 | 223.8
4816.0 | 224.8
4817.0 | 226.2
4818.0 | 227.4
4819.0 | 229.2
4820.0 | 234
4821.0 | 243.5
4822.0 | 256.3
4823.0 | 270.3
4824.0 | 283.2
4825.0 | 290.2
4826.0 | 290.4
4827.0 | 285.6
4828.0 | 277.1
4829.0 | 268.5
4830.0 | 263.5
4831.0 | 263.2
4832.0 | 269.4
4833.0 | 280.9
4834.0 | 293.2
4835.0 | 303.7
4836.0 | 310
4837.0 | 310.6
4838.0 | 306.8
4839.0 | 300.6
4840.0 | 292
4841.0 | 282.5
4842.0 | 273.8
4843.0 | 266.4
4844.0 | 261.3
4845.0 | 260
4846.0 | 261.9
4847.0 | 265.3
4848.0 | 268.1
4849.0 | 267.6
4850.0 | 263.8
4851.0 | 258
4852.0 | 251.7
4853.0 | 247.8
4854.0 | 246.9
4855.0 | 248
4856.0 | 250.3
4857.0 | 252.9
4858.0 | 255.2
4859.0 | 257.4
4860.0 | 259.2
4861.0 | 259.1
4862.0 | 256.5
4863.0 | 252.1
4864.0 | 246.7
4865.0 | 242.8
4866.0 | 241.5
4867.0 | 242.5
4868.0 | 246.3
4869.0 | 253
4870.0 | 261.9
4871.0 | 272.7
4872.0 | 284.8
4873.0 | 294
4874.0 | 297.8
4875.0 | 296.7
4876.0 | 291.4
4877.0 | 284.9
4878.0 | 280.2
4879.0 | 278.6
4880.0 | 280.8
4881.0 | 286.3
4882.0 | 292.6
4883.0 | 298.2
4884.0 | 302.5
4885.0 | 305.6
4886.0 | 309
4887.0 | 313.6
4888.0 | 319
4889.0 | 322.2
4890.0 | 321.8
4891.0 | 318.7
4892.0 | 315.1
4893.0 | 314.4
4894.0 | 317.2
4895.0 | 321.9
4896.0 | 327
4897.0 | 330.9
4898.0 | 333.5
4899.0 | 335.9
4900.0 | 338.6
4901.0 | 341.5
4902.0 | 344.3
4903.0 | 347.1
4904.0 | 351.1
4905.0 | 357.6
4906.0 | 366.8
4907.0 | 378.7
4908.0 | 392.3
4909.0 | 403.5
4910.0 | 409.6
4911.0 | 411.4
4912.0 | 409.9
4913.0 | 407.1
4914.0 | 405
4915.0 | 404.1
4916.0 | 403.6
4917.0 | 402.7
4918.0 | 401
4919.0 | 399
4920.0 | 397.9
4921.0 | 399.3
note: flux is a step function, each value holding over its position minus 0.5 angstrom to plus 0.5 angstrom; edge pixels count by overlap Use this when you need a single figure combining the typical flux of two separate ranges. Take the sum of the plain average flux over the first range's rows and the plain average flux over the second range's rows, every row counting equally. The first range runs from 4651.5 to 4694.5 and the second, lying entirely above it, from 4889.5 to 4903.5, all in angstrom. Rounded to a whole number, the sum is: 615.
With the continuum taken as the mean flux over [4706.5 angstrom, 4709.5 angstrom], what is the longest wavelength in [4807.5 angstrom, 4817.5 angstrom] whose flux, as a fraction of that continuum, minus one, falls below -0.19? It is 4817.0 angstrom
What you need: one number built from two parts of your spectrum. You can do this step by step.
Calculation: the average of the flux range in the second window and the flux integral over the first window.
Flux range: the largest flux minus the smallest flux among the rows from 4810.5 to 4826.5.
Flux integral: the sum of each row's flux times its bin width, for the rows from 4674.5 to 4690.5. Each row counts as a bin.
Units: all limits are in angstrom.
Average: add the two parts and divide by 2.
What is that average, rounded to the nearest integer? 2212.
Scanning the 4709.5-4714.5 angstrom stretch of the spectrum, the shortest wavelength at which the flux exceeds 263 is 4710.0 angstrom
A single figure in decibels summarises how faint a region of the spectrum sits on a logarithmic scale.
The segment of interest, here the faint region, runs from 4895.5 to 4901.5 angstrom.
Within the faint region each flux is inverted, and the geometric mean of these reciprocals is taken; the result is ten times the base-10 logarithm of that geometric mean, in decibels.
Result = -25.2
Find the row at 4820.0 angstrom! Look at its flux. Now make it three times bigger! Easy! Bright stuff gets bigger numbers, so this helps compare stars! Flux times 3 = 702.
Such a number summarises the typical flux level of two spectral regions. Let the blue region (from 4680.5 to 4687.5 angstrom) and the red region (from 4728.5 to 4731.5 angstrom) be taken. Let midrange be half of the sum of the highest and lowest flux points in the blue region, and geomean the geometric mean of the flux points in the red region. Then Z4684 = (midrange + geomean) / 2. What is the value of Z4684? 300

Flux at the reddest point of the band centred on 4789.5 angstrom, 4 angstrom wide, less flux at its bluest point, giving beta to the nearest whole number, 12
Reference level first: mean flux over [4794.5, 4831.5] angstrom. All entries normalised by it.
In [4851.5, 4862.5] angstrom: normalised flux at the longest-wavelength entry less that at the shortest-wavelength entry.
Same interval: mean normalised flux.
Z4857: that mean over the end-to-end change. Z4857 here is 53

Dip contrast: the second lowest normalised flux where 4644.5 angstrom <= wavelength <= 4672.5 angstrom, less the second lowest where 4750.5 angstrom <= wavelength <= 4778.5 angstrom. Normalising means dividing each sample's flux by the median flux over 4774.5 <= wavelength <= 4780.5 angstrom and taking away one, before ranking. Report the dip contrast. 0.15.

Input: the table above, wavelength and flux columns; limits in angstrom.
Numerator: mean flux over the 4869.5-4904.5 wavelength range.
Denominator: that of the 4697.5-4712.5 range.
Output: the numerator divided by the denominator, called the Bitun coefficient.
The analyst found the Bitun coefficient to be 0.96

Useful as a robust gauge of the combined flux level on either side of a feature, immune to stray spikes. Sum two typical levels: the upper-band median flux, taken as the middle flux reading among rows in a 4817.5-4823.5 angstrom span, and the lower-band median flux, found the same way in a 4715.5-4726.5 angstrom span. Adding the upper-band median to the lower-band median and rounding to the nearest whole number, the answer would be 528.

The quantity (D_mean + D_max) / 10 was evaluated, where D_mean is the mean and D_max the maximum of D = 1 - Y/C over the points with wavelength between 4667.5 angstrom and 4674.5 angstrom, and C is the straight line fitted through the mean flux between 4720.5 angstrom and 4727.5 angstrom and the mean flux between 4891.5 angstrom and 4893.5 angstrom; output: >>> 0.028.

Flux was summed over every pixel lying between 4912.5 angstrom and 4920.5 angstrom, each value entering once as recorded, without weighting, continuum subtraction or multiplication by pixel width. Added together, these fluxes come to 3220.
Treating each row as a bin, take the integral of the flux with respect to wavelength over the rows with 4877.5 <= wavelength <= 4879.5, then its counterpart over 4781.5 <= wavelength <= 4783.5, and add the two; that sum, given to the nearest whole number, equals 1039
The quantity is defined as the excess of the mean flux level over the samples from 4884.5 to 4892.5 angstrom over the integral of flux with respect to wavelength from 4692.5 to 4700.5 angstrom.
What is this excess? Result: -2137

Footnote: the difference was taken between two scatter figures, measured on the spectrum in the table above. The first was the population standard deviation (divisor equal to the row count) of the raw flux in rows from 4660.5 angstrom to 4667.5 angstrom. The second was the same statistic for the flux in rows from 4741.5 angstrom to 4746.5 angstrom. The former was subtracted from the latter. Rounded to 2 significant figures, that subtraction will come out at -12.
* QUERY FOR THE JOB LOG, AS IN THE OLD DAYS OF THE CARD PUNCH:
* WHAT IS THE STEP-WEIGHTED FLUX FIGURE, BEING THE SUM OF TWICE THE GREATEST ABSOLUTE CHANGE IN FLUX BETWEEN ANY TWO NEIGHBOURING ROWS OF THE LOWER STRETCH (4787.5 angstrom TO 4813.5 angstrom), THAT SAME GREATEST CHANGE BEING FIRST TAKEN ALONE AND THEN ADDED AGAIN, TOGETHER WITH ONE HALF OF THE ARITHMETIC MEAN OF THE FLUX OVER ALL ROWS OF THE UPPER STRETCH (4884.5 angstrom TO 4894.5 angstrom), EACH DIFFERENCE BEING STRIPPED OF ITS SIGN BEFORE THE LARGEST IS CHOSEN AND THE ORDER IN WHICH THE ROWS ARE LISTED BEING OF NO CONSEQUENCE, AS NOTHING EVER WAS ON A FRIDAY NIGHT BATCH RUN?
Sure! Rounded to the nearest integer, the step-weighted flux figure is 182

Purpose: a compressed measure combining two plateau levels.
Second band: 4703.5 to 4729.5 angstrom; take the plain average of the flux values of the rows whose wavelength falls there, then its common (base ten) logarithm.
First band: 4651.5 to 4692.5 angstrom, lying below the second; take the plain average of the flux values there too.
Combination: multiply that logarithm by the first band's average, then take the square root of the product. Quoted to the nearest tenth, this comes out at 26.7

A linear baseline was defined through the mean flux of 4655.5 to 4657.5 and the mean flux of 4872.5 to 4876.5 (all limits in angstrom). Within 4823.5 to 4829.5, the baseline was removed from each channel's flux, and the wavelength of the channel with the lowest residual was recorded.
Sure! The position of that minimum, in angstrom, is 4829.0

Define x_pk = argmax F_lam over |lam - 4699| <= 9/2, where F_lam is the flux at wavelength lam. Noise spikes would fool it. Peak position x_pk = 4703.0 angstrom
